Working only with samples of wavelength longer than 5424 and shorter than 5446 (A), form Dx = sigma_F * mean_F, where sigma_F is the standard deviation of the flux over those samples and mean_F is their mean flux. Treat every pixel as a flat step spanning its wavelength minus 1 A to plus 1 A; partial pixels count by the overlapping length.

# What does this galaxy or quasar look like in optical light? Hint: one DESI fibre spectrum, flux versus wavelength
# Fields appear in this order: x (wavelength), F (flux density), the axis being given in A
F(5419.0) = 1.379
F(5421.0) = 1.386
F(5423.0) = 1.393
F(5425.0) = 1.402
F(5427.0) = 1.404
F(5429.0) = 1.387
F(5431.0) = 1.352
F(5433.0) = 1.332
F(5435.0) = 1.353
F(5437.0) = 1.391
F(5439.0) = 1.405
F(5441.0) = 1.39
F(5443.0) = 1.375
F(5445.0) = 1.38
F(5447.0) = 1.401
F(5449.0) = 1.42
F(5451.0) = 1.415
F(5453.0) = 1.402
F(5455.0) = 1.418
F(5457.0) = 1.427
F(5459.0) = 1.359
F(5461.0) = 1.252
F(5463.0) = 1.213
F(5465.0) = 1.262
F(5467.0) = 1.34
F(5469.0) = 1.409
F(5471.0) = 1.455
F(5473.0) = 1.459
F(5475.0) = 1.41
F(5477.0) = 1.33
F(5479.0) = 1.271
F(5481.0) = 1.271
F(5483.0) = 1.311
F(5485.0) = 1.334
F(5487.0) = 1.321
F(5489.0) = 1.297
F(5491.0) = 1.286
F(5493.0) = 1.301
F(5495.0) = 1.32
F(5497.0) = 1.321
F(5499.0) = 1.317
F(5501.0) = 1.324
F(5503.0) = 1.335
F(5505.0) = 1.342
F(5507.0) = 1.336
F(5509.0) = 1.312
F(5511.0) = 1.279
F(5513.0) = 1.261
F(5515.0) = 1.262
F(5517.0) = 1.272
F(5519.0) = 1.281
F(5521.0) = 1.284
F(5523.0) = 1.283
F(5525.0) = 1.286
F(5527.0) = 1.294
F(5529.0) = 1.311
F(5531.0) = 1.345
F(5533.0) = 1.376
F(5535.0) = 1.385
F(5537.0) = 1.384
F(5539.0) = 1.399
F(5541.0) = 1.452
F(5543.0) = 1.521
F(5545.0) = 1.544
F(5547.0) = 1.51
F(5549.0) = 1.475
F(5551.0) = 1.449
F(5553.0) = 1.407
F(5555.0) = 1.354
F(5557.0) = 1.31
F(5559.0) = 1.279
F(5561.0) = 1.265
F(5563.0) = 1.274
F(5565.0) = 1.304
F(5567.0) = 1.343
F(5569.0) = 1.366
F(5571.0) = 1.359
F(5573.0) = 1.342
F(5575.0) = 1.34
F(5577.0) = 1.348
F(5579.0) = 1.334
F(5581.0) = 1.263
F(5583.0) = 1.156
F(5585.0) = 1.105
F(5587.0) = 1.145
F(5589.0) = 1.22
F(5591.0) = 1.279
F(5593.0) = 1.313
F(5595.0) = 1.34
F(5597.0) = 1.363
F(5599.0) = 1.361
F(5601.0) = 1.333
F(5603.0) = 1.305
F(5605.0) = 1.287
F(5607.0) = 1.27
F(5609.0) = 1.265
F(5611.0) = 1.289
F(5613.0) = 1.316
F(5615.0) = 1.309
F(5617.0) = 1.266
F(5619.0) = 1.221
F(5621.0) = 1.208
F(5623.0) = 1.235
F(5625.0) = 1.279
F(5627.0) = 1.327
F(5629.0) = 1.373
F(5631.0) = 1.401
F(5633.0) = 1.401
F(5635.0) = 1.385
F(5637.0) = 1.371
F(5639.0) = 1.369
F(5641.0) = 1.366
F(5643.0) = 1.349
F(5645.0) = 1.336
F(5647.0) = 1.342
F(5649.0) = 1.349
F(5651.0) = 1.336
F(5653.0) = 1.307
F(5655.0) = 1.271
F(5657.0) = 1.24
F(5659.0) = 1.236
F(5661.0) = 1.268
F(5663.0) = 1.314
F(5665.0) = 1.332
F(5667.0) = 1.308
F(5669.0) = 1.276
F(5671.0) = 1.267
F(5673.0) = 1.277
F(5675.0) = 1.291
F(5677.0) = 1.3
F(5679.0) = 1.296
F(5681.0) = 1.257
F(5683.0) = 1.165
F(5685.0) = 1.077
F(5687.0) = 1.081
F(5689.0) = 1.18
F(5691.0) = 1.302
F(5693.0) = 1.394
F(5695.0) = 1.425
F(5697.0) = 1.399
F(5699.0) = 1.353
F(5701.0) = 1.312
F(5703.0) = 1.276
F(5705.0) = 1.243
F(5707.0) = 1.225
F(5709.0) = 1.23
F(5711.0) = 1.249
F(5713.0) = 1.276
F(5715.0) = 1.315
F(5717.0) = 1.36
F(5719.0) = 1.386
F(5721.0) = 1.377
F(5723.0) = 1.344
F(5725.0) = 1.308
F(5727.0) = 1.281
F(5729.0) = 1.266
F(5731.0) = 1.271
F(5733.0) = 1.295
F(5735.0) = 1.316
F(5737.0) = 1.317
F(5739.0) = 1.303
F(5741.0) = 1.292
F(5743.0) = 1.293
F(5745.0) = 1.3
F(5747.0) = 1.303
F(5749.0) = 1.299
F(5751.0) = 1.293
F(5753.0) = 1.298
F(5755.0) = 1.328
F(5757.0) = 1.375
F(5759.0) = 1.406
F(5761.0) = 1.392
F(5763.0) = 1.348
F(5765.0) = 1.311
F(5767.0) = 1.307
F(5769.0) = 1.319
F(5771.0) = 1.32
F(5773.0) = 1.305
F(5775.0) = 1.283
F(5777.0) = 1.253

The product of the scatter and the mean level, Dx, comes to 0.03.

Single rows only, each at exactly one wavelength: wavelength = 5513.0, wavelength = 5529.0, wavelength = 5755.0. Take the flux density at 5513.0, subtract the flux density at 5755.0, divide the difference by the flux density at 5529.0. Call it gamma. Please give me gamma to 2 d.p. -0.05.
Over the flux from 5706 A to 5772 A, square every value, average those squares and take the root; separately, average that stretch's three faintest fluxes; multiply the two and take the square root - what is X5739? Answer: 1.27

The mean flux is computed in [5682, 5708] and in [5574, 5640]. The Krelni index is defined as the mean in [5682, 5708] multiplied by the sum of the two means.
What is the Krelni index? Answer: 3.24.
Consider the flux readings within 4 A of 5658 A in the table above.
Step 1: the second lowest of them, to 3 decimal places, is 1.240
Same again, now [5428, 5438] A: 1.352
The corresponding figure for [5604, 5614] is 1.270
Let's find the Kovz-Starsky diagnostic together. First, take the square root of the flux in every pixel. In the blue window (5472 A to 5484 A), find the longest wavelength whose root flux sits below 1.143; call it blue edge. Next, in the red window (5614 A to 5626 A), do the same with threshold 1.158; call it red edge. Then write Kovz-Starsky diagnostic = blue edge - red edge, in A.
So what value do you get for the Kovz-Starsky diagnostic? -144 A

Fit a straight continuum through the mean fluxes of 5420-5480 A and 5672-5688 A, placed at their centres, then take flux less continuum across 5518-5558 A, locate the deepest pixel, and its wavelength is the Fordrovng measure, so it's 5519.0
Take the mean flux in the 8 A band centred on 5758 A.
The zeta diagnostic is 1.38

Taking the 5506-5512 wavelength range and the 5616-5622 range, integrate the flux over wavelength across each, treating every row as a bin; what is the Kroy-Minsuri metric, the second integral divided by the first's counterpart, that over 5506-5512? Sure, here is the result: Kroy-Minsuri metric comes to 0.94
